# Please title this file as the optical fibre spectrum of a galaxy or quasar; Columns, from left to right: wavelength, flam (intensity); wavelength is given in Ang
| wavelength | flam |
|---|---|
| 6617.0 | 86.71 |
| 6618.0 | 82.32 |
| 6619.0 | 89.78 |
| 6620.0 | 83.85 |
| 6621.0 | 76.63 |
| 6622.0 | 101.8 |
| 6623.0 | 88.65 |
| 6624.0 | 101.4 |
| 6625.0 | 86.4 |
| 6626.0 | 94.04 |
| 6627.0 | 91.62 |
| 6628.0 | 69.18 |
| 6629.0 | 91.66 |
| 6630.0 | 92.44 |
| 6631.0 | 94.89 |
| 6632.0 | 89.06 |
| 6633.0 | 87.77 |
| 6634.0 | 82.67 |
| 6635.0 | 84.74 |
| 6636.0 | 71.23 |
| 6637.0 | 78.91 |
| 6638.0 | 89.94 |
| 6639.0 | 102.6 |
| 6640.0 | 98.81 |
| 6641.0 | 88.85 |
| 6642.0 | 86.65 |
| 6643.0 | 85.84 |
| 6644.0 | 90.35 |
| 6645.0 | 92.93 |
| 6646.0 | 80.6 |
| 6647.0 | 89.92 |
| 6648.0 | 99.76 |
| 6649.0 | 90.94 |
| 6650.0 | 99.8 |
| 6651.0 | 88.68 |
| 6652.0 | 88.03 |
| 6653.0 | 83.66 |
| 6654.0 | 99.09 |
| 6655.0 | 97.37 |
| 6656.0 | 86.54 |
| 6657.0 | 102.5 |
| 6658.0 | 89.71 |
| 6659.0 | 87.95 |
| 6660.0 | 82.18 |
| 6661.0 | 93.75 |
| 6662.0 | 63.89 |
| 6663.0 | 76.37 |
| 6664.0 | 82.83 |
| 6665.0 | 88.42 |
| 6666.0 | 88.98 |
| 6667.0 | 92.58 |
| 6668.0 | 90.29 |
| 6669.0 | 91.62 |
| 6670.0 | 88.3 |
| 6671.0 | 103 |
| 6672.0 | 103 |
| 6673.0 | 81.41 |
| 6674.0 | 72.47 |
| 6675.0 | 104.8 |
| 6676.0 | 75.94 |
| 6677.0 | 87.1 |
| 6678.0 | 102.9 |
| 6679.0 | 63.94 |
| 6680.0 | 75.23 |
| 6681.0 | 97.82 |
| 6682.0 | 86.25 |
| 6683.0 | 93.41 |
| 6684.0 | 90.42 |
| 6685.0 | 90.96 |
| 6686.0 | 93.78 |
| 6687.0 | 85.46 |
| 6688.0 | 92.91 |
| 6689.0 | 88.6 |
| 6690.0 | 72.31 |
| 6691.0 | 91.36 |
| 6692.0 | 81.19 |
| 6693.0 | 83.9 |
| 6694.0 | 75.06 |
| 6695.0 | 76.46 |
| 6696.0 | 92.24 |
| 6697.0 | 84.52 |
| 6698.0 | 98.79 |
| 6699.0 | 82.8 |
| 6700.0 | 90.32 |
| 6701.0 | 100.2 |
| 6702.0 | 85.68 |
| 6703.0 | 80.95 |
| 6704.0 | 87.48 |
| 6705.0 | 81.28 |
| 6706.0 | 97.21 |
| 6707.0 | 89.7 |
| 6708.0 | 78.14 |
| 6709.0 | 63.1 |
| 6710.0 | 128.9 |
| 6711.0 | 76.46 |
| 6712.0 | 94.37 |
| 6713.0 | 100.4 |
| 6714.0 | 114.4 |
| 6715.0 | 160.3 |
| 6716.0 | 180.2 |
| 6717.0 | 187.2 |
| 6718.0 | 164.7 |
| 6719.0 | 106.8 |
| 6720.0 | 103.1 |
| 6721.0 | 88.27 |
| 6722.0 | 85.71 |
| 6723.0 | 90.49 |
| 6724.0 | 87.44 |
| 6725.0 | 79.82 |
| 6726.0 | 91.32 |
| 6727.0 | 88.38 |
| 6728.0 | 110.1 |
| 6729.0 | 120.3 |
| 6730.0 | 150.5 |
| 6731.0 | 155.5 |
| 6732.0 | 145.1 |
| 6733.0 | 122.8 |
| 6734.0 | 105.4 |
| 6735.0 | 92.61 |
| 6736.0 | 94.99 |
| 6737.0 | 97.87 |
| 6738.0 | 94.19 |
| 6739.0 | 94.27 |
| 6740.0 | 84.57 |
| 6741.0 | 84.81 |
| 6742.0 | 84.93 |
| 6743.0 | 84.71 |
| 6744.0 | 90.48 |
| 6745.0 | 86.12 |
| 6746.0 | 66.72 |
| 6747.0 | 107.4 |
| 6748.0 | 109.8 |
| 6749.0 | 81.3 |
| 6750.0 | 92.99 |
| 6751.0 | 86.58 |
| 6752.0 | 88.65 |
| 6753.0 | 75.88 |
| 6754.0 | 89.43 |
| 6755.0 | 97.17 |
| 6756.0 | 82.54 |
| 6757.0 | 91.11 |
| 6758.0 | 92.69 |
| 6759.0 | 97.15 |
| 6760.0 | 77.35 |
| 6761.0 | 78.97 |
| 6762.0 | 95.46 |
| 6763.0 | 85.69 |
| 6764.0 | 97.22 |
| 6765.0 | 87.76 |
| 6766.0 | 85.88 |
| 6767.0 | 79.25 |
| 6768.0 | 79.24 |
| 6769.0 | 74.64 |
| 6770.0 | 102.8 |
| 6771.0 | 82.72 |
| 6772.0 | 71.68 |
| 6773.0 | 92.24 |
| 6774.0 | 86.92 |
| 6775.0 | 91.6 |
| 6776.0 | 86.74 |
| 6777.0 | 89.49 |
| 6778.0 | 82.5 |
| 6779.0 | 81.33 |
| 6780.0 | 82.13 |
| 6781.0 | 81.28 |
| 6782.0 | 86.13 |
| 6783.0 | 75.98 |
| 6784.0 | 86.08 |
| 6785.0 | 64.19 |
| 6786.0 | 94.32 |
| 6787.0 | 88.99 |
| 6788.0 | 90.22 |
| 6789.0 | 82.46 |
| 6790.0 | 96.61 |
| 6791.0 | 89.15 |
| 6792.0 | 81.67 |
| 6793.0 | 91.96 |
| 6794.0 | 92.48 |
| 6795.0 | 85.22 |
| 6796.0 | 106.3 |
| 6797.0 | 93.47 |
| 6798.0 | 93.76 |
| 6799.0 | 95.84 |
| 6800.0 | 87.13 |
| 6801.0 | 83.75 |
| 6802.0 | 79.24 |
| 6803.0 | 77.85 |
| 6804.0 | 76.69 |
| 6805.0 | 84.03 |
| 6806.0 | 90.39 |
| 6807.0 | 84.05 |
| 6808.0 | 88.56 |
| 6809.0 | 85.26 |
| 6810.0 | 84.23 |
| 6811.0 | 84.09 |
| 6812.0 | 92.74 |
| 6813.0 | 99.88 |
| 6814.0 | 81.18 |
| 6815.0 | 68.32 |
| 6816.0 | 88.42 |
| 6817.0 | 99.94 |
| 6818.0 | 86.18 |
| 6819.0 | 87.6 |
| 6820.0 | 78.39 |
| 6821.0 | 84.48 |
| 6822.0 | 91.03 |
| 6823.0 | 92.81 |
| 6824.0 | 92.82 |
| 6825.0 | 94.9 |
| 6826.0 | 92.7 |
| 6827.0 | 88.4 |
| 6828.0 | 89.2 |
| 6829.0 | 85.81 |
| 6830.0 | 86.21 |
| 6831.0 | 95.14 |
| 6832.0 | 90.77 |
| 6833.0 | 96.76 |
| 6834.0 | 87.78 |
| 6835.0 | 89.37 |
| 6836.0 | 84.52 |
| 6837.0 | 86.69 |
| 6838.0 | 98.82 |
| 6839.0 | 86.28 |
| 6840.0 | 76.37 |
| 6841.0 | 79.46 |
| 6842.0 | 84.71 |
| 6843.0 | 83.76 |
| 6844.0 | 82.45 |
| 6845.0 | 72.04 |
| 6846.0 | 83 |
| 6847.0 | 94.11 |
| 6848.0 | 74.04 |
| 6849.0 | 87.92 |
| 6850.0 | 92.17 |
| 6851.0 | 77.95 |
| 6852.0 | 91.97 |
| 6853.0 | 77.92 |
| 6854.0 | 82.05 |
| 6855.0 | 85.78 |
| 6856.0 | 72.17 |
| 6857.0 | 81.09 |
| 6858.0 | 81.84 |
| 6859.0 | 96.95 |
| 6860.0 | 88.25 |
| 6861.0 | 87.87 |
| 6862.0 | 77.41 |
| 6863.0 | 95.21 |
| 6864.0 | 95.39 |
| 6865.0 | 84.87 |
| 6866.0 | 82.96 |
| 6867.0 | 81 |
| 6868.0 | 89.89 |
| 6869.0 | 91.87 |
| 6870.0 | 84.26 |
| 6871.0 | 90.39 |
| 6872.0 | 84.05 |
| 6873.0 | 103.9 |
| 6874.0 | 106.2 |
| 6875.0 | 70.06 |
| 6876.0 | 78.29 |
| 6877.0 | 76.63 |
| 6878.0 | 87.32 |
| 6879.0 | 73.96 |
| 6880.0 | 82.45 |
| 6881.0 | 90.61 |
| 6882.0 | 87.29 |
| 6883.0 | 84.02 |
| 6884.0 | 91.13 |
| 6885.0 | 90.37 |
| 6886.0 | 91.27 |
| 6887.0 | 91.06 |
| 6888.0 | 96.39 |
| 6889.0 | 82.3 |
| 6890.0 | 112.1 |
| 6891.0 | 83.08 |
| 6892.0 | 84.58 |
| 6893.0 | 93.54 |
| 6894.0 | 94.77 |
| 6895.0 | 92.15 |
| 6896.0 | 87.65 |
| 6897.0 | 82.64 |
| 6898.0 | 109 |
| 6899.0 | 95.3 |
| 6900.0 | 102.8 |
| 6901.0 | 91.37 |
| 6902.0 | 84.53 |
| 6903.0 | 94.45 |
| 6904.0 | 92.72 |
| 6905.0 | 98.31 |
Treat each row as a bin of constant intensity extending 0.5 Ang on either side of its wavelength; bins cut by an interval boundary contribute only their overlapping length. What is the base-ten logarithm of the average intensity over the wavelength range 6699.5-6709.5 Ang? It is 1.93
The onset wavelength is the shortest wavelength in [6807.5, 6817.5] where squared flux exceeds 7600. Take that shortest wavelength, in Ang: 6808.0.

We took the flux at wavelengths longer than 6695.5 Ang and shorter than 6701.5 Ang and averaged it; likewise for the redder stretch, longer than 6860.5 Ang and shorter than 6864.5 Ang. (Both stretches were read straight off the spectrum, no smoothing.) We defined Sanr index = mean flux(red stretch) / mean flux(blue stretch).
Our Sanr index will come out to 0.97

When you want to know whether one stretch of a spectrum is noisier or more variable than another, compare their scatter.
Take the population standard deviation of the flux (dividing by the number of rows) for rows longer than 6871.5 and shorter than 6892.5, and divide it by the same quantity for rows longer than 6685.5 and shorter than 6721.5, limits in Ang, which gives 0.35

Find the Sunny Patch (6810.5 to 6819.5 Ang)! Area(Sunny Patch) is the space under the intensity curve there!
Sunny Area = 788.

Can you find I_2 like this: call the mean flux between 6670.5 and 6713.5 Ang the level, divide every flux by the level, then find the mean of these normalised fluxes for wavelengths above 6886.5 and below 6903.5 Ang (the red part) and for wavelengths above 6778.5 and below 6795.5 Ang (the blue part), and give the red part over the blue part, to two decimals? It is 1.09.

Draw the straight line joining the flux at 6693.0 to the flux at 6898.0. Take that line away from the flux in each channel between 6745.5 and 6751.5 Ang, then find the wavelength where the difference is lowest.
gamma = 6746.0 Ang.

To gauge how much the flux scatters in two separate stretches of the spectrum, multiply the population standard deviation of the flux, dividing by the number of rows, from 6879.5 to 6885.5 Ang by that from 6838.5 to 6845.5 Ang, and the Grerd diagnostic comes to 16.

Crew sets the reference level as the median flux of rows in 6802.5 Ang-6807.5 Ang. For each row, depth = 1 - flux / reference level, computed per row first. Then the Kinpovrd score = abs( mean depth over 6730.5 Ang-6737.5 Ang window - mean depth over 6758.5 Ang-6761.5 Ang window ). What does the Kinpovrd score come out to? 0.38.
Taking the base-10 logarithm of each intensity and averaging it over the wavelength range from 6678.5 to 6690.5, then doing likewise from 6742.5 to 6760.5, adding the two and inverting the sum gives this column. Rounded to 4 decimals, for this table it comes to 0.2580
